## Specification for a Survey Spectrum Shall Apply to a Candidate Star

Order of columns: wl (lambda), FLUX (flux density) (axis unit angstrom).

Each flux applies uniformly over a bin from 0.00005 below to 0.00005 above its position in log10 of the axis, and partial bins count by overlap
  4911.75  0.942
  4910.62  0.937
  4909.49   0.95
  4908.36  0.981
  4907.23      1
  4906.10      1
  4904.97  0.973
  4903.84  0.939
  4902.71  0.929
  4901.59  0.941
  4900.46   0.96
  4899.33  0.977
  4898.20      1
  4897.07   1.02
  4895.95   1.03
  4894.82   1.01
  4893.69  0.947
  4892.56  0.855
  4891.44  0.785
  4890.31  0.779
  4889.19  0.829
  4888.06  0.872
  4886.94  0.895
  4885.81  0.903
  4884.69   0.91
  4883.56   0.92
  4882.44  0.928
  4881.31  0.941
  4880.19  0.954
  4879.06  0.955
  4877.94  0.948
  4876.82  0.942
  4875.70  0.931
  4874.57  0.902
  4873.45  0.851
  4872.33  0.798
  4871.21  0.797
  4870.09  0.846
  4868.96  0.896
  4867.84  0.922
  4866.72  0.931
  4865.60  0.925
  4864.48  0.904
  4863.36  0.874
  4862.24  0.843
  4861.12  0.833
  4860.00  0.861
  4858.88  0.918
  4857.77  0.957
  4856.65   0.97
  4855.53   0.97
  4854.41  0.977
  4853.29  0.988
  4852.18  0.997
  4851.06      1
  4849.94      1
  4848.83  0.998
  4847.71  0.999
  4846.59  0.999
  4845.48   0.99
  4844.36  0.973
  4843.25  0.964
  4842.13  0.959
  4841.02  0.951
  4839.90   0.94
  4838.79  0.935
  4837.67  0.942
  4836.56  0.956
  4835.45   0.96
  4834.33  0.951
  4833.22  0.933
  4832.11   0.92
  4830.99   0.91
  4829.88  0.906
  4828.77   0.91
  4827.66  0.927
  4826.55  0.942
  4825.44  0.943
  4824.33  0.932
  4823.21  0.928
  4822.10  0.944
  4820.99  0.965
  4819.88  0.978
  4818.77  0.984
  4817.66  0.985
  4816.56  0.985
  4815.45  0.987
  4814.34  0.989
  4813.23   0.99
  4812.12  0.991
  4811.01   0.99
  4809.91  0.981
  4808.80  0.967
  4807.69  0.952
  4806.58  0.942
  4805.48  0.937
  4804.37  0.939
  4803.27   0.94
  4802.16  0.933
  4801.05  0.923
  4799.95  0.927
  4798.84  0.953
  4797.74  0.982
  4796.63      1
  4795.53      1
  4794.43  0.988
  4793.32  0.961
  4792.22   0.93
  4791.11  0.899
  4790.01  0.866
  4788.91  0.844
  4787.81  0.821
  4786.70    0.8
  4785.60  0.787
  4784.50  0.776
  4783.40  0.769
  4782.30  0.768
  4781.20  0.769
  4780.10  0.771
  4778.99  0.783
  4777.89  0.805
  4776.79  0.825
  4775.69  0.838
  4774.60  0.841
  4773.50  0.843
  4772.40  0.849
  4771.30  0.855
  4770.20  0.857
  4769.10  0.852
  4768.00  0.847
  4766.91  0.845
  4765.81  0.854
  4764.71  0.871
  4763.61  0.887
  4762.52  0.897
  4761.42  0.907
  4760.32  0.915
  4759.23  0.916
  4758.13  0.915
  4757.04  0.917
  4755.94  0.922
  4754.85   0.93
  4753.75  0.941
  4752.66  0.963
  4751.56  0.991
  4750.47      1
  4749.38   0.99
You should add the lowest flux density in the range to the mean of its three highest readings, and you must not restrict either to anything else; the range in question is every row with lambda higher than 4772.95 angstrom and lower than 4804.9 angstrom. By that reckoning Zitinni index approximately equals 1.76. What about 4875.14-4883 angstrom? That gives 1.88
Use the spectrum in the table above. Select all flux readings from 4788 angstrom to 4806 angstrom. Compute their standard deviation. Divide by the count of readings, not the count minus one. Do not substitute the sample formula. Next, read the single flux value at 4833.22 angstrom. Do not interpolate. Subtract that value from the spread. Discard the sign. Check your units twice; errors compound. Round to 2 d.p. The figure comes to 0.89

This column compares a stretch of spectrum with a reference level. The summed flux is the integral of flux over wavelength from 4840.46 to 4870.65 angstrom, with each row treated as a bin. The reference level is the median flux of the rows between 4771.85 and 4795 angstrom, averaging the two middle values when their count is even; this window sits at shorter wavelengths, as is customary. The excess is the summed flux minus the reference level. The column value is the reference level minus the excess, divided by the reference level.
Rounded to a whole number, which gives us -32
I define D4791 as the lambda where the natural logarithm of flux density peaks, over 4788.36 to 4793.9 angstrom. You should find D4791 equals 4793.32 angstrom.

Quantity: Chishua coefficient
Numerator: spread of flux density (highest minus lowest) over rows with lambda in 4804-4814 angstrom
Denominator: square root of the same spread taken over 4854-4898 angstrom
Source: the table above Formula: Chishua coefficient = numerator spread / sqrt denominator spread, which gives 0.11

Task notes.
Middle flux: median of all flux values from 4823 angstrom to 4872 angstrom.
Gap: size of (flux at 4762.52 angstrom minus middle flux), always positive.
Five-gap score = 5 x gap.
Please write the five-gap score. 0.22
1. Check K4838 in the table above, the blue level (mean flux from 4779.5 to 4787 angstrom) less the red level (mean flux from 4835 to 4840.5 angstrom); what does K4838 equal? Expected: -0.17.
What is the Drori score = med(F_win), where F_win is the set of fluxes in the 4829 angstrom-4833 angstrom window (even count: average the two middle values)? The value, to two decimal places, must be 0.91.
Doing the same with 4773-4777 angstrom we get 0.84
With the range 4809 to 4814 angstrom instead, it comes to 0.99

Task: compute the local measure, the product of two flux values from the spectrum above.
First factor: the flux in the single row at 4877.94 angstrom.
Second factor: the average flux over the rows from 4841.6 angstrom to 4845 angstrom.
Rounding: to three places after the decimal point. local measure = 0.915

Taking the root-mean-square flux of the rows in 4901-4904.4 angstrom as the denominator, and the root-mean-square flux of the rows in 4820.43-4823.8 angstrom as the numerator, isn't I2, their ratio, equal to 1.01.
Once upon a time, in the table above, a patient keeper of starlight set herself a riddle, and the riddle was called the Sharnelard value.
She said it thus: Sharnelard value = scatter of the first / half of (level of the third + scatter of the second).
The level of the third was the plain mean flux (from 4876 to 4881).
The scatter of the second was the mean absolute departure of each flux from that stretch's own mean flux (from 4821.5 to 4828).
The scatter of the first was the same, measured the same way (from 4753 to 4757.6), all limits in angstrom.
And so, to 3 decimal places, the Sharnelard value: 0.017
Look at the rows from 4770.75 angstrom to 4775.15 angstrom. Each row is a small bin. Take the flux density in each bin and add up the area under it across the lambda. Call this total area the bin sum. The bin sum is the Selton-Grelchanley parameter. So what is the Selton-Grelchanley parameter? 3.7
